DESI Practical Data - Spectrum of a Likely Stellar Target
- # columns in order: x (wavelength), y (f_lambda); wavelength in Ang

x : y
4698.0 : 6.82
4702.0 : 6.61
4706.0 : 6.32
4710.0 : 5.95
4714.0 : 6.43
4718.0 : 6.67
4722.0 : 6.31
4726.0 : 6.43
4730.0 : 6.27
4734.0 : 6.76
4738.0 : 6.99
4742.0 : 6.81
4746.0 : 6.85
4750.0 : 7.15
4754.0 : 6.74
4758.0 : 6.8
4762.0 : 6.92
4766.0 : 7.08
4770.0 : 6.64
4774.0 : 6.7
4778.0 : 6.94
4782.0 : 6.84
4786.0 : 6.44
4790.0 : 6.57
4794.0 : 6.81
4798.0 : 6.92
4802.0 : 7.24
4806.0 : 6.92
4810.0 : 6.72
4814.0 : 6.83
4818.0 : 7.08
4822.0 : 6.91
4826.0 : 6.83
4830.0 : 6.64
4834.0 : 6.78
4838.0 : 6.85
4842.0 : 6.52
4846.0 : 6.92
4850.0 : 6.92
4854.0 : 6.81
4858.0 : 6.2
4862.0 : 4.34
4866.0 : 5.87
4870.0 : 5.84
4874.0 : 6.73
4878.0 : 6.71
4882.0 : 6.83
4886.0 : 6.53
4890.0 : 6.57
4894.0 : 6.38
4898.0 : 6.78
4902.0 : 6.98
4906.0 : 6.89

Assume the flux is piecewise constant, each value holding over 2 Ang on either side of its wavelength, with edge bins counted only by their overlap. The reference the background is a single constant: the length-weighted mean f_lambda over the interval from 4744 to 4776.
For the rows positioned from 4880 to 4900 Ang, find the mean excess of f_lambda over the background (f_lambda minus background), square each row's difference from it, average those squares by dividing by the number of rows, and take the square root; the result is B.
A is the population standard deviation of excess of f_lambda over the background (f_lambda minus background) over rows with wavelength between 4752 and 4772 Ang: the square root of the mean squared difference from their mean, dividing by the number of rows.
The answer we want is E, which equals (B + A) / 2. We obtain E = 0.159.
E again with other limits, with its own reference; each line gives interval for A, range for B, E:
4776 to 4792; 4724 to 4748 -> 0.226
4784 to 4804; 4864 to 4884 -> 0.362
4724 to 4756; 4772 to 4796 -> 0.217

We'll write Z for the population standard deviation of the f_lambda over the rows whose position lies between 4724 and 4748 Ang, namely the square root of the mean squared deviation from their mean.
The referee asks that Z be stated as 0.25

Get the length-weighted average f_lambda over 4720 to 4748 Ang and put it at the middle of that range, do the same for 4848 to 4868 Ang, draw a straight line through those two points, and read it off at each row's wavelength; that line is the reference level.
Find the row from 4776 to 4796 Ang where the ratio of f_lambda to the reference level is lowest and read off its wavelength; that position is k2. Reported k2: 4786.0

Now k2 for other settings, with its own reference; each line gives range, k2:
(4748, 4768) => 4754.0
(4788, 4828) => 4790.0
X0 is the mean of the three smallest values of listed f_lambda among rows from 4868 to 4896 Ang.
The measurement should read 6.25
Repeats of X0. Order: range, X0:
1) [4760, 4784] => 6.73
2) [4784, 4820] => 6.58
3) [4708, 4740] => 6.18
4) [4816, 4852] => 6.65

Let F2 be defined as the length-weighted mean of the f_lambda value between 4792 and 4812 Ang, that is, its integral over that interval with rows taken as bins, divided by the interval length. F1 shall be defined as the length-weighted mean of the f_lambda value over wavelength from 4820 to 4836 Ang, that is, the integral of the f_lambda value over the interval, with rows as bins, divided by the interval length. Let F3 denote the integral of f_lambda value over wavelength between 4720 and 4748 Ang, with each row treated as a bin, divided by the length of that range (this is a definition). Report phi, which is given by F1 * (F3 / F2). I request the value 6.5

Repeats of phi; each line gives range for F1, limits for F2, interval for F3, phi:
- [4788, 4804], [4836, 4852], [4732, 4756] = 7.0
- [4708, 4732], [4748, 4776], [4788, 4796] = 6.2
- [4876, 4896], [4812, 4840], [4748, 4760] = 6.7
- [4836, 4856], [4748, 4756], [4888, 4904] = 6.5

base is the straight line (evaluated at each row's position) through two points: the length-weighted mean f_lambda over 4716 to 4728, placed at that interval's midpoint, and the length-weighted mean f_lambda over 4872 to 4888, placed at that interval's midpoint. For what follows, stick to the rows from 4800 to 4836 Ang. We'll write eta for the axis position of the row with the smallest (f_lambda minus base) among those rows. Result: 4830.0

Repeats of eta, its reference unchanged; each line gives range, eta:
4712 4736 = 4730.0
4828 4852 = 4842.0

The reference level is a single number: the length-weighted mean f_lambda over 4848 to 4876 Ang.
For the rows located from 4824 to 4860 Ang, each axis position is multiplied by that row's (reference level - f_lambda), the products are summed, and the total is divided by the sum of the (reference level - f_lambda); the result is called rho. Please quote 4840.8 Ang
